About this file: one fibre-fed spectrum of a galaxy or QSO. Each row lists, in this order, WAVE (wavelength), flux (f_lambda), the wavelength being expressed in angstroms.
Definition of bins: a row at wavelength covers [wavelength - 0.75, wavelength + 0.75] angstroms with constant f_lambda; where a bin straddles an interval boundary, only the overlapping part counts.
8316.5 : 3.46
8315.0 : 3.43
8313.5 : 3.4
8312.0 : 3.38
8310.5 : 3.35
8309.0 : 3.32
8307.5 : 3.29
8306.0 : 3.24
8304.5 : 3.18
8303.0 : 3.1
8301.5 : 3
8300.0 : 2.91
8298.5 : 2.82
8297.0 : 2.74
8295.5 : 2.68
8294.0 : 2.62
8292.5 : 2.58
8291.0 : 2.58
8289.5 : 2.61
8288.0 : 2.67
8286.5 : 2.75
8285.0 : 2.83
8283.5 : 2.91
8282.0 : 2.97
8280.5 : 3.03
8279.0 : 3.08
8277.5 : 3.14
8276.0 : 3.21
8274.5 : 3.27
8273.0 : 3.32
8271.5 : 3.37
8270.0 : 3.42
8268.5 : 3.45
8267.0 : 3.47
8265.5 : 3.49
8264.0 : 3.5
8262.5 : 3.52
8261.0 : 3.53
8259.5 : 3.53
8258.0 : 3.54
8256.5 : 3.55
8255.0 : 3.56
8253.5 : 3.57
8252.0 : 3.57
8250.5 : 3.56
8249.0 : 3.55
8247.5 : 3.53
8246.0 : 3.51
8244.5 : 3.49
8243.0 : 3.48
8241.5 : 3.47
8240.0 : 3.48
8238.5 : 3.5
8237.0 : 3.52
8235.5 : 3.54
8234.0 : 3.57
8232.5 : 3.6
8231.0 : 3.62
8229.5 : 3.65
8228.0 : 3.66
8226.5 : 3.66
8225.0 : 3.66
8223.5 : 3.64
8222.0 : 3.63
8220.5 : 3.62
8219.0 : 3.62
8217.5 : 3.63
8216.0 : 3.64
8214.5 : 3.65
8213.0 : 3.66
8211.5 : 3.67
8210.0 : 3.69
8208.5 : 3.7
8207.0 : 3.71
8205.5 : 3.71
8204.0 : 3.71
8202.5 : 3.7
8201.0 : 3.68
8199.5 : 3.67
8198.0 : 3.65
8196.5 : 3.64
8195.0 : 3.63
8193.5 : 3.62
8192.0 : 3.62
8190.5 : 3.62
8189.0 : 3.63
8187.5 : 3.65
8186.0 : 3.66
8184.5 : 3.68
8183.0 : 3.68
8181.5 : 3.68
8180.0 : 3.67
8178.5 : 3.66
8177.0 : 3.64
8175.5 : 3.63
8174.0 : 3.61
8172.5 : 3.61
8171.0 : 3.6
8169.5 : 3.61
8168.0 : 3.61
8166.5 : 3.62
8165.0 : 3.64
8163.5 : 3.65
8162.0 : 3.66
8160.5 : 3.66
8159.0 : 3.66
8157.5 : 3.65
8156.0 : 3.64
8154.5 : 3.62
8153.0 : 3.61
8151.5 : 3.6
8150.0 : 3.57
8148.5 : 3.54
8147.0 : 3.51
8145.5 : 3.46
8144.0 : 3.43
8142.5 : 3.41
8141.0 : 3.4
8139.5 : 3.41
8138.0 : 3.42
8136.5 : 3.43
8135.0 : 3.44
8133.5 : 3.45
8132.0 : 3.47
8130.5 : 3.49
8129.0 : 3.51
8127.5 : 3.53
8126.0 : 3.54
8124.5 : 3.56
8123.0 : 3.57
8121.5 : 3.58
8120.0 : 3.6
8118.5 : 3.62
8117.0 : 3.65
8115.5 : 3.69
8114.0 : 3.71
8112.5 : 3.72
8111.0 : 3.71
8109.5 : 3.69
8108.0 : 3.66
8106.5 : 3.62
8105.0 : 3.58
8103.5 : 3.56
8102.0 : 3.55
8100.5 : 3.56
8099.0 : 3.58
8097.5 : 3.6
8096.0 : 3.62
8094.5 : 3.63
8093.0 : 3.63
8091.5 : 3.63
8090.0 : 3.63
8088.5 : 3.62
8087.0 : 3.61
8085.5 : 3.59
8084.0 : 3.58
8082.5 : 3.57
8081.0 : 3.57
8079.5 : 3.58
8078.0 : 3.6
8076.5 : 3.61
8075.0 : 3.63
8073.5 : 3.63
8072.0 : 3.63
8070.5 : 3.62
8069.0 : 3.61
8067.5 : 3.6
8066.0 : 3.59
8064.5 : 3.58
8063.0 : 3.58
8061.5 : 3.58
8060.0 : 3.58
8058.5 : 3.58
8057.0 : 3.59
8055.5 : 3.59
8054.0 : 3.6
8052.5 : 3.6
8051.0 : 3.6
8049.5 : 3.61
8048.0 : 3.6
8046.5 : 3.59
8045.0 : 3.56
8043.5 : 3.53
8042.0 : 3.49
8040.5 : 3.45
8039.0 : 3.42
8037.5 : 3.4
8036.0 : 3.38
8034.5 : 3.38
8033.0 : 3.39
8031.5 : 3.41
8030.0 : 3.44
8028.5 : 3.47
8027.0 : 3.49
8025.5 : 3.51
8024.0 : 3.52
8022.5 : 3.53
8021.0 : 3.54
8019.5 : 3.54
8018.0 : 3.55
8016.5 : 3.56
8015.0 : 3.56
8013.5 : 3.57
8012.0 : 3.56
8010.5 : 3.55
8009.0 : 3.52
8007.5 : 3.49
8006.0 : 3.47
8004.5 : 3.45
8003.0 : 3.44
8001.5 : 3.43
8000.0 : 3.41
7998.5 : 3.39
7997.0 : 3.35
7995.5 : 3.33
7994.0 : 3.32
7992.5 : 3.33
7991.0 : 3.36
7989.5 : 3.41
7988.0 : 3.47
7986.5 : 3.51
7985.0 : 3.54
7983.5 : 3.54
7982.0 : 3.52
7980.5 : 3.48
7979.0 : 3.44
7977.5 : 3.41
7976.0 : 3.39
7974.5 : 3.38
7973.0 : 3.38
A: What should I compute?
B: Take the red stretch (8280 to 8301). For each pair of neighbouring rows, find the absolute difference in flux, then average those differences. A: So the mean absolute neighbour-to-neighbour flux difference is 0.060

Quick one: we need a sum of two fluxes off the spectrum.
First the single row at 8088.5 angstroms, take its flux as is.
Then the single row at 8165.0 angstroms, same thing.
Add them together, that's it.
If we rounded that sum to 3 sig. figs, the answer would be 7.26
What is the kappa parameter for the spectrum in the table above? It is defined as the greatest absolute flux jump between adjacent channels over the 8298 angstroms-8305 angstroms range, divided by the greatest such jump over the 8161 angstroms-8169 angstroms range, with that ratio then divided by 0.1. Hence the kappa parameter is 50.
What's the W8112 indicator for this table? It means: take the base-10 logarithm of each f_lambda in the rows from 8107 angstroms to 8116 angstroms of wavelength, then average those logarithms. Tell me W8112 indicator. 0.568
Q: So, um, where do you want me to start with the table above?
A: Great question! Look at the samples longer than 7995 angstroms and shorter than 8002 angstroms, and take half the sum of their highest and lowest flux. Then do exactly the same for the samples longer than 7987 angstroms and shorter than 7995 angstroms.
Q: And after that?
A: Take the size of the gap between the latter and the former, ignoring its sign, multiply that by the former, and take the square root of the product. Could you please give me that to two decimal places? 0.23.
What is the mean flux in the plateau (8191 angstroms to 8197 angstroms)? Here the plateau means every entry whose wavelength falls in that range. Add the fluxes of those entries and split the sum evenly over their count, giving 3.63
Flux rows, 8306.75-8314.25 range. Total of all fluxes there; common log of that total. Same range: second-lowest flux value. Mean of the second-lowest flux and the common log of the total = 2.27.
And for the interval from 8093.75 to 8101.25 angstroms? 2.42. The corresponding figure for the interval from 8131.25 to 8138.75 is 2.33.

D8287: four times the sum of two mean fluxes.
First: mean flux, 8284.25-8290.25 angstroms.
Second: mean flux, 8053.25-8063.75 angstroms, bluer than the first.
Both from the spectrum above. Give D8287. 25.2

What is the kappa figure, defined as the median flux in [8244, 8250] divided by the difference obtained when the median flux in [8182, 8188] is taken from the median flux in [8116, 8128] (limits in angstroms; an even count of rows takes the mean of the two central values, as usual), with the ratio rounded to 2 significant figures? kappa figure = -37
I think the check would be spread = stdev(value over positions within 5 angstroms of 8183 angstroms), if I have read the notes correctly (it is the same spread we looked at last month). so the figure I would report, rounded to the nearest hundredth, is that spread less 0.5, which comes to -0.49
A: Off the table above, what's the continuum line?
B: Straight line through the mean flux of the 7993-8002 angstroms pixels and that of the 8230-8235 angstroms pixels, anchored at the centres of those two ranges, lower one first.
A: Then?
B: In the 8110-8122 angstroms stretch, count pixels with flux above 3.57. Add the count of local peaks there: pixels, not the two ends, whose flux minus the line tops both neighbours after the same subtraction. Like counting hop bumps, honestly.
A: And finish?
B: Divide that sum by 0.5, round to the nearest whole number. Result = 18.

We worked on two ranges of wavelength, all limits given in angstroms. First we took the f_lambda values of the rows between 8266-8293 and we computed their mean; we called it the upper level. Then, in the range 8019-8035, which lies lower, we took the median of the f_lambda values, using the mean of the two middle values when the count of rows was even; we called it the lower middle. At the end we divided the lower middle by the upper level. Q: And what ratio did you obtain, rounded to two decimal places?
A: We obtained 1.15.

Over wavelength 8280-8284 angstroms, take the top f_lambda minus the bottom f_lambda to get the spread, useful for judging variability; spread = 0.12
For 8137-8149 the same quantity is 0.14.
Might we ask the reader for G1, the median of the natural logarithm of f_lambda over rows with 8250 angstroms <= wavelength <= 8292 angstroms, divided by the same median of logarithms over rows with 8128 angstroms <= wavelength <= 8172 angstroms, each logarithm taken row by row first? 0.96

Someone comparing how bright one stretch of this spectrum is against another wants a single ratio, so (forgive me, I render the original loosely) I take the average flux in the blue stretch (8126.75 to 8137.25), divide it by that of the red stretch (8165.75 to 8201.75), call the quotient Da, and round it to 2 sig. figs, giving 0.95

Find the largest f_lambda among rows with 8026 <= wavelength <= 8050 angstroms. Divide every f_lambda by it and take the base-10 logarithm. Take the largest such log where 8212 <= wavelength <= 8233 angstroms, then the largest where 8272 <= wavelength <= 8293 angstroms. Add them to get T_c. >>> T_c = -0.030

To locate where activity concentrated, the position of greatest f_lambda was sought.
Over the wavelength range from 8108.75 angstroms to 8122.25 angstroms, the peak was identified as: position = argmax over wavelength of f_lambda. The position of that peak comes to 8112.5 angstroms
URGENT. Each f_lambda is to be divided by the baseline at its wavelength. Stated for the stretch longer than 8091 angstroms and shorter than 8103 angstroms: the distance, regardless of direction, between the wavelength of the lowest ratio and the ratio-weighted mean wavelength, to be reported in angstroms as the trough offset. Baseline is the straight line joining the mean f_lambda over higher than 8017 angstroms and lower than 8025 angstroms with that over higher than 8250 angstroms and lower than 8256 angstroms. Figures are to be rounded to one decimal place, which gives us 5.3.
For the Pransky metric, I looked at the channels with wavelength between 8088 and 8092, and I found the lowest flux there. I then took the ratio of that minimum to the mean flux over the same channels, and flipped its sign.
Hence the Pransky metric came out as -0.998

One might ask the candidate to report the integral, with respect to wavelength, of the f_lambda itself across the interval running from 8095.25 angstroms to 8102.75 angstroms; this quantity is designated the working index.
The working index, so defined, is 26.9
